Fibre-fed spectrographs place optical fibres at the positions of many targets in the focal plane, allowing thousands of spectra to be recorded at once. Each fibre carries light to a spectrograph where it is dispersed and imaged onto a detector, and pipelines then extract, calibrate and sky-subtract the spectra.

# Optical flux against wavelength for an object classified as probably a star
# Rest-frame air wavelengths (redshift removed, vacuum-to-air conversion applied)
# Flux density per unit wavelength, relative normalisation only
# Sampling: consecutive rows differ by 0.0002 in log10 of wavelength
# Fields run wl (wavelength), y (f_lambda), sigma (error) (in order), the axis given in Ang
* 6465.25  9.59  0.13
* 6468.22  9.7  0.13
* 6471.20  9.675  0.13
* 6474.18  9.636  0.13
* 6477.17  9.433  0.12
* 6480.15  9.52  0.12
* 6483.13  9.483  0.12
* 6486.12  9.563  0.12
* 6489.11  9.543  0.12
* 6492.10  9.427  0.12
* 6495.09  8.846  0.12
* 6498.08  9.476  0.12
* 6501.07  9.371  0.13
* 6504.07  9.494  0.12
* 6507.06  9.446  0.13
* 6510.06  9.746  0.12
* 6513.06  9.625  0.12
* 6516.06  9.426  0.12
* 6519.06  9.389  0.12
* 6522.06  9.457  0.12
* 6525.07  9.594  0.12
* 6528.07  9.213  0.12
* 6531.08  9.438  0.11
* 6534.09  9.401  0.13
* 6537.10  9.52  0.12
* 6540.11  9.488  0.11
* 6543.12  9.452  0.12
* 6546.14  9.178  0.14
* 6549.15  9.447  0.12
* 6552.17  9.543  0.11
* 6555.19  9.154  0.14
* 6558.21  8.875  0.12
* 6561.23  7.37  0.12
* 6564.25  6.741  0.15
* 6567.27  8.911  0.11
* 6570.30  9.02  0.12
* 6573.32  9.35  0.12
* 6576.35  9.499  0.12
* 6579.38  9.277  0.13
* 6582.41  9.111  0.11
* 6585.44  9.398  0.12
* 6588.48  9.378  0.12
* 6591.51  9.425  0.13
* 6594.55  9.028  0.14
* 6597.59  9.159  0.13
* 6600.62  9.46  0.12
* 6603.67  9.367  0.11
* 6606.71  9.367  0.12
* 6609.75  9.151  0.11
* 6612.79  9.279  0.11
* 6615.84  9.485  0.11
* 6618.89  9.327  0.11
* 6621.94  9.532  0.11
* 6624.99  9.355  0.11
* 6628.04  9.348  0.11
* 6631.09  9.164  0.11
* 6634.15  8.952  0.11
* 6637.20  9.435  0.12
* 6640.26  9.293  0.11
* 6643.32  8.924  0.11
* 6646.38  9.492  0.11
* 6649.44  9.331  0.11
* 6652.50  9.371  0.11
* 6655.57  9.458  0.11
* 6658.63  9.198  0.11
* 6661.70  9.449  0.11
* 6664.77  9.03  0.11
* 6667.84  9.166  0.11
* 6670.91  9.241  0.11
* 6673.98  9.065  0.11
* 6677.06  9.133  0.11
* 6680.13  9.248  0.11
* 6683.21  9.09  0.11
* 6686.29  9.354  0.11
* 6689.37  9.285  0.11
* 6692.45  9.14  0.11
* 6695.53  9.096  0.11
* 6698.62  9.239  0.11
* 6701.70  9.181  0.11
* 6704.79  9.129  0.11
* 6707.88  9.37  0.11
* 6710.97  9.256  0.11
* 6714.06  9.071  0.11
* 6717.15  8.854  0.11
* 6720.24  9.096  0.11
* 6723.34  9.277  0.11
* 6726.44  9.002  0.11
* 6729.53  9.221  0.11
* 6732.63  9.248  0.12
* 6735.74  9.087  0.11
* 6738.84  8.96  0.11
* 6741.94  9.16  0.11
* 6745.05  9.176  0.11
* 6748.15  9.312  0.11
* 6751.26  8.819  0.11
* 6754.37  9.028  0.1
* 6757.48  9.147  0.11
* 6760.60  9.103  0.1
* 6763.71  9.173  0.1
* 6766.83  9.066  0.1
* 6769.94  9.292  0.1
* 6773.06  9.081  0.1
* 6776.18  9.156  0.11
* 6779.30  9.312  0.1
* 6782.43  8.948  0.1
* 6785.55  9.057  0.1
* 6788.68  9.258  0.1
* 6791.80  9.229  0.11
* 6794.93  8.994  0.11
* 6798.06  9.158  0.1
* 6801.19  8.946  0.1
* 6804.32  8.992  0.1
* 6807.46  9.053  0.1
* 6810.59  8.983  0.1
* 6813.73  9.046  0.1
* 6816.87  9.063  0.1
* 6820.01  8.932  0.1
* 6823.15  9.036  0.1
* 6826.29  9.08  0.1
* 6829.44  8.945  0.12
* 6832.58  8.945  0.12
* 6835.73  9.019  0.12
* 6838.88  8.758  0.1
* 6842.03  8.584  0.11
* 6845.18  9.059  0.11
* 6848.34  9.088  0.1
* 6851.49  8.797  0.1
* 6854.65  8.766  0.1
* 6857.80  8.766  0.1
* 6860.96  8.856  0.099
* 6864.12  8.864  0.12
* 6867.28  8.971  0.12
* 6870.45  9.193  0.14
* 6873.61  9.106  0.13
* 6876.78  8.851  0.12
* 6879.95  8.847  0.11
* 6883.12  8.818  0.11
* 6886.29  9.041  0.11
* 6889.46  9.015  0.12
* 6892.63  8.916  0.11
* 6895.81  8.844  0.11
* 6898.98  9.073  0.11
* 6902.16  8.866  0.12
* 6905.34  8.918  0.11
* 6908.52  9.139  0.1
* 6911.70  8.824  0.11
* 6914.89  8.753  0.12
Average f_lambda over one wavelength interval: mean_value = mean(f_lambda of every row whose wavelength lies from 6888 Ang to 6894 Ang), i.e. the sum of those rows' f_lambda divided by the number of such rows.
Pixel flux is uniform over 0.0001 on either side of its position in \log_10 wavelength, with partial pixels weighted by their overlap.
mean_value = 8.97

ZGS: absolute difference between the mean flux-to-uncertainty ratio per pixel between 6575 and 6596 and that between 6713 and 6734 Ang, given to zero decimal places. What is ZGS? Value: 7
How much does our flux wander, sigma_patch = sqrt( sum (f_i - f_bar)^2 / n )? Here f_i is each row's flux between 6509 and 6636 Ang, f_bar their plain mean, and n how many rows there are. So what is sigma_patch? 0.53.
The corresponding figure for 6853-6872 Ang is 0.15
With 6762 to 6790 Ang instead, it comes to 0.12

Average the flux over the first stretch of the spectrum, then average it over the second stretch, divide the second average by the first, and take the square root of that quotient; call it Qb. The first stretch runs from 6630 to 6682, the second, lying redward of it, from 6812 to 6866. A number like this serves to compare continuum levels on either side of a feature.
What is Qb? 0.98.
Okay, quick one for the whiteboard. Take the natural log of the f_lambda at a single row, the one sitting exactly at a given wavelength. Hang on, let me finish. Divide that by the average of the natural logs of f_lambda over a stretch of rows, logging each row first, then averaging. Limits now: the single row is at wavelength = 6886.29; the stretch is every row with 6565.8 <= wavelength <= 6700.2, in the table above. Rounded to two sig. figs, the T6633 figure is 0.99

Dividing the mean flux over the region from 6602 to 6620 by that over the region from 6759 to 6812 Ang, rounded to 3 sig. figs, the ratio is 1.02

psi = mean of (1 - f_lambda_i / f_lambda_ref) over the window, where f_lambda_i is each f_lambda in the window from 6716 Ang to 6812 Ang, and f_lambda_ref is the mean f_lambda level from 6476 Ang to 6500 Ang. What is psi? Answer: 0.033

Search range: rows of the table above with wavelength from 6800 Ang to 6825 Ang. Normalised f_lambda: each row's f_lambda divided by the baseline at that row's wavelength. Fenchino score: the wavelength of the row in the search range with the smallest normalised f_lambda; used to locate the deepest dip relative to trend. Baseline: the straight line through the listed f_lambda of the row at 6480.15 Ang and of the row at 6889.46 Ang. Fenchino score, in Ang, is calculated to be 6801.19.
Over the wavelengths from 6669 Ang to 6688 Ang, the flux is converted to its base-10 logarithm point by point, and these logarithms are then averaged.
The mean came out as 0.963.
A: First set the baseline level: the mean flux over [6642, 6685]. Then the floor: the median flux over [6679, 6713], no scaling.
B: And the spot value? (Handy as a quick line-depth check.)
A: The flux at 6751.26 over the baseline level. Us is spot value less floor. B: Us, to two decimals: -8.28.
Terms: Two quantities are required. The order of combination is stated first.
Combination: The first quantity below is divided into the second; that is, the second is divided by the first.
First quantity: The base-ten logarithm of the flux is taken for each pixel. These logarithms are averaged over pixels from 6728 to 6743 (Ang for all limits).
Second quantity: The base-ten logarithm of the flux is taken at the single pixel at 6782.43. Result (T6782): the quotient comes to 0.991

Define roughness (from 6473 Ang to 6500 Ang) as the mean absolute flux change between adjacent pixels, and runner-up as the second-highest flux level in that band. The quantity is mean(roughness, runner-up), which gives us 4.89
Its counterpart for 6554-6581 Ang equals 5.01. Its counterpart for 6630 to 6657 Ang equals 4.86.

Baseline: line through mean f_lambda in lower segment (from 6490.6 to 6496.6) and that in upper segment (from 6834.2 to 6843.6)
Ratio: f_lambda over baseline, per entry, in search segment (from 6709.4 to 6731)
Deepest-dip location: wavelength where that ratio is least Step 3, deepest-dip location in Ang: 6717.15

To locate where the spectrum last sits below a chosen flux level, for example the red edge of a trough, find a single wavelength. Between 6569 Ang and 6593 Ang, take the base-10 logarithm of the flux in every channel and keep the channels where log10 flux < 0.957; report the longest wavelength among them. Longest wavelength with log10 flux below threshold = 6570.30 Ang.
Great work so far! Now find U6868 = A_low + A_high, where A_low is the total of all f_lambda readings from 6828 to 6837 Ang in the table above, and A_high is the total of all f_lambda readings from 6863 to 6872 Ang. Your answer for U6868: 53.9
